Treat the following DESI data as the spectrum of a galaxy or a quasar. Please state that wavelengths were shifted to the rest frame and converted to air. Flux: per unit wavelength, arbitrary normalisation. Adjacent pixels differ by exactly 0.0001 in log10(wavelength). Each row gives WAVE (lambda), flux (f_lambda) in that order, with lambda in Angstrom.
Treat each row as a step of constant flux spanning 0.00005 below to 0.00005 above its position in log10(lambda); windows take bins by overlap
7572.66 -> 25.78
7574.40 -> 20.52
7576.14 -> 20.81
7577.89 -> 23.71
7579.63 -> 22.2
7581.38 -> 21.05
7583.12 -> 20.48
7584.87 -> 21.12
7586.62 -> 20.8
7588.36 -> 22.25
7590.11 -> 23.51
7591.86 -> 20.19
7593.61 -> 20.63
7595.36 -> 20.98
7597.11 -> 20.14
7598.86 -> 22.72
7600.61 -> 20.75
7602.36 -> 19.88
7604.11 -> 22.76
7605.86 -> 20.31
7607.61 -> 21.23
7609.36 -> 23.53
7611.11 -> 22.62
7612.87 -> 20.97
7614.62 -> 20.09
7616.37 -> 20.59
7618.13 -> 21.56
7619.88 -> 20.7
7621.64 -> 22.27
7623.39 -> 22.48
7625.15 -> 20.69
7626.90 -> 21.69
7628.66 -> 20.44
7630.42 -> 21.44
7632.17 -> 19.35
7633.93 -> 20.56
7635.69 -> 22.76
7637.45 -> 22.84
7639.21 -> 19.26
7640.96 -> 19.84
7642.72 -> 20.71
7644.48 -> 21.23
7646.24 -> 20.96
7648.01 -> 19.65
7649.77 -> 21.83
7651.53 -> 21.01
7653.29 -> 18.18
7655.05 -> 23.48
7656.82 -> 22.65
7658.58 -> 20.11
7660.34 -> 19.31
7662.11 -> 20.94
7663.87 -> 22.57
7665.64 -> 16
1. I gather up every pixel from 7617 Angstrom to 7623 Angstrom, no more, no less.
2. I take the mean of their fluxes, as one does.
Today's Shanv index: 21.5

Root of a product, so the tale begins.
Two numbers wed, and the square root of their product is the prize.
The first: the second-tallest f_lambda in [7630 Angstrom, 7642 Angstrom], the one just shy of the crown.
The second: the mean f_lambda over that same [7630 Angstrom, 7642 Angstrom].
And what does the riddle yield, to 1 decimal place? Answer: 21.8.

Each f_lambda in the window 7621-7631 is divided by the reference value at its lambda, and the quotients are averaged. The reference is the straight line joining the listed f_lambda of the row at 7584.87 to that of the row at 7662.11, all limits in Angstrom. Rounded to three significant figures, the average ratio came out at 1.02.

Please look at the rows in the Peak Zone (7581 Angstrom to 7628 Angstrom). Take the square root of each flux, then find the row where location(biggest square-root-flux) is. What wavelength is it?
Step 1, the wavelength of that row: 7609.36 Angstrom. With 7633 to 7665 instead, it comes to 7655.05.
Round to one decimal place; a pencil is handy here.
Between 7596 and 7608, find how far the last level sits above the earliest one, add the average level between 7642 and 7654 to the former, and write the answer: 21.6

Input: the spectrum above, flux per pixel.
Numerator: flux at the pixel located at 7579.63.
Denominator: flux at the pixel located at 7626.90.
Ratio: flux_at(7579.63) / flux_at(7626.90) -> 1.02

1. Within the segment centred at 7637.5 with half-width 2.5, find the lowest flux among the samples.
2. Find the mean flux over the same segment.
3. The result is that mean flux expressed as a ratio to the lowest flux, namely 1.12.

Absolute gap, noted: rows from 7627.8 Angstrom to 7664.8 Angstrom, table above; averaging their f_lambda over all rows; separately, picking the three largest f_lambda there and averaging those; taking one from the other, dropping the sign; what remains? 2.1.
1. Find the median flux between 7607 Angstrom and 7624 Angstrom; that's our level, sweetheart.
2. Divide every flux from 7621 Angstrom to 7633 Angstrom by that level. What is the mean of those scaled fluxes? 0.991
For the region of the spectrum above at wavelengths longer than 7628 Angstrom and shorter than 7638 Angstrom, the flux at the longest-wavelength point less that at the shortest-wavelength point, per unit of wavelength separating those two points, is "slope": 0.27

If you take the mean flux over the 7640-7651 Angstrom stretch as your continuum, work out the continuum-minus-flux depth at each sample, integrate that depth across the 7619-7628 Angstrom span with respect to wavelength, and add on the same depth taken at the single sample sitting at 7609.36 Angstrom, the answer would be -10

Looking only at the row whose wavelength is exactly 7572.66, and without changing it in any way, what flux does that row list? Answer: 25.78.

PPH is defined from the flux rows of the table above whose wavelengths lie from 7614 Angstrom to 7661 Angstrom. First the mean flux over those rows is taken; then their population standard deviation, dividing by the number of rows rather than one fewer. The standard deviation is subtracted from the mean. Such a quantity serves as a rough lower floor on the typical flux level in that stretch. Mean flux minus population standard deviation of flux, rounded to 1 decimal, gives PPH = 19.7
